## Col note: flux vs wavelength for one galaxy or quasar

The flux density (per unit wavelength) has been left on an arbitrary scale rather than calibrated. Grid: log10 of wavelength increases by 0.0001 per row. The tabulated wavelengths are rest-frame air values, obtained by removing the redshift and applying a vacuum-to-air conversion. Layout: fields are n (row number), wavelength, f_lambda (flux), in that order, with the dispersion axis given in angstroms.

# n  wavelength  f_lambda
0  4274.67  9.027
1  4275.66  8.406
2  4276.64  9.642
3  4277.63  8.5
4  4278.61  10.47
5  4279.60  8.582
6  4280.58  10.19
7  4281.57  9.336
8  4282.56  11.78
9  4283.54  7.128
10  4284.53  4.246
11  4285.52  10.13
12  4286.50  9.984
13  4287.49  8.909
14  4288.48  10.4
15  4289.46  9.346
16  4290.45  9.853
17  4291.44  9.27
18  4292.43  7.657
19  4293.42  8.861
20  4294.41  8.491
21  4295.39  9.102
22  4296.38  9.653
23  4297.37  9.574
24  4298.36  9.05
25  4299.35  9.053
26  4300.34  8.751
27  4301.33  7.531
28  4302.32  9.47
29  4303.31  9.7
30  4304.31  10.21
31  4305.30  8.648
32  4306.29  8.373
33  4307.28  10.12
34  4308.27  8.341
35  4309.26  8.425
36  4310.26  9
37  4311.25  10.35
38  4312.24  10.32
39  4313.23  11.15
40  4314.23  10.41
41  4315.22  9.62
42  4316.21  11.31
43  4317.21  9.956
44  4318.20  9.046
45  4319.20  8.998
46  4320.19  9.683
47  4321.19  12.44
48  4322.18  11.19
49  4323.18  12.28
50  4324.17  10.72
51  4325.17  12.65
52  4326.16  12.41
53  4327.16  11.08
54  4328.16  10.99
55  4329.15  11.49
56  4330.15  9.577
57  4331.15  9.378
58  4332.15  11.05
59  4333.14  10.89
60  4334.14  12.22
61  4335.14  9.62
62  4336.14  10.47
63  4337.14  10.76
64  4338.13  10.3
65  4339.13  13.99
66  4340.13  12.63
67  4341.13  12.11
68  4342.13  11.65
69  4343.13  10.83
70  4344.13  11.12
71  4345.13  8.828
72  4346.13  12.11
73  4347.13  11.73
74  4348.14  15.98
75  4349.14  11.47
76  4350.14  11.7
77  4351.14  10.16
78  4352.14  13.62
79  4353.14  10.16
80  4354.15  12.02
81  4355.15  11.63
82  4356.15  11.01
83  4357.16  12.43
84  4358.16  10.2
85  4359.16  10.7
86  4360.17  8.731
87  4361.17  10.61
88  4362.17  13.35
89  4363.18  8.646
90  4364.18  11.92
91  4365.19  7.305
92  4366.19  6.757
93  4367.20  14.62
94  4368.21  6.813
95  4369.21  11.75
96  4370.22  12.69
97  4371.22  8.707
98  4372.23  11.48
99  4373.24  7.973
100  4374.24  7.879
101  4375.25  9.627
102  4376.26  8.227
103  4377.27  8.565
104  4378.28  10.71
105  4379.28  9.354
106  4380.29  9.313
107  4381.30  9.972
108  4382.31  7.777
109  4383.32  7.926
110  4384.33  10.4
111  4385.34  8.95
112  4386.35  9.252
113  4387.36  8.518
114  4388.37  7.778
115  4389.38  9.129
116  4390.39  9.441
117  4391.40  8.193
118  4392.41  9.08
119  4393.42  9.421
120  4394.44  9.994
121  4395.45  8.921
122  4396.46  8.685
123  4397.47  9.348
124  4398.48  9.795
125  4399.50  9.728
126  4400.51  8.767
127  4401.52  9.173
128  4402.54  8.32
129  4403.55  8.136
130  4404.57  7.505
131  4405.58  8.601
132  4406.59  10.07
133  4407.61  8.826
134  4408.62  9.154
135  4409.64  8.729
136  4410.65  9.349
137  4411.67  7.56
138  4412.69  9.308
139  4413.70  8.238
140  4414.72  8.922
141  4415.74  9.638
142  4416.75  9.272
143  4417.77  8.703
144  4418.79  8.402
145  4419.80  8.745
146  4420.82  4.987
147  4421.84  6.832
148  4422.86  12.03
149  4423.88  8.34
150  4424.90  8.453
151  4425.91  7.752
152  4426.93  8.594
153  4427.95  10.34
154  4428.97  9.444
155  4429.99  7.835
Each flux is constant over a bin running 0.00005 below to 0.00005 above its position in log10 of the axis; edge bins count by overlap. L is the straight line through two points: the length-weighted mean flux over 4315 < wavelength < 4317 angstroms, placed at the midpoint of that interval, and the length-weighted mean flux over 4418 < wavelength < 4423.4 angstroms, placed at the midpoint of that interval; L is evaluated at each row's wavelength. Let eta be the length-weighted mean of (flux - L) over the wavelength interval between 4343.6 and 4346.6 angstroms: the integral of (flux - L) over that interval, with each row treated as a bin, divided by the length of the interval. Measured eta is 0.81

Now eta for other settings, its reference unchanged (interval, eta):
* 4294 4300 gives -1.76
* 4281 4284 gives -1.76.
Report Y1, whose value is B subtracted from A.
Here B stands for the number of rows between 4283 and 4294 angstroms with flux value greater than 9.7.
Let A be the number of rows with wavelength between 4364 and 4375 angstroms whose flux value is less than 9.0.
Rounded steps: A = 6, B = 4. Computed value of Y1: 2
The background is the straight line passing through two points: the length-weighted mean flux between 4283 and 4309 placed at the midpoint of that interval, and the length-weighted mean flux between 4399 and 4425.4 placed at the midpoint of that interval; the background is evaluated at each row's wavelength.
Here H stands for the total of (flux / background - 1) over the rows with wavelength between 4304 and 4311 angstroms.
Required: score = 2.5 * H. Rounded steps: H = 0.1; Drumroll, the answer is 0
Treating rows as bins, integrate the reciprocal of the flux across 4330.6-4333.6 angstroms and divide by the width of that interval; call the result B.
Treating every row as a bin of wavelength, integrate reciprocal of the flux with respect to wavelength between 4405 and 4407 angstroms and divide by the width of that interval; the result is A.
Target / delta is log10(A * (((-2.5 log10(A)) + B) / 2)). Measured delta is -0.864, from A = 0.110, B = 0.097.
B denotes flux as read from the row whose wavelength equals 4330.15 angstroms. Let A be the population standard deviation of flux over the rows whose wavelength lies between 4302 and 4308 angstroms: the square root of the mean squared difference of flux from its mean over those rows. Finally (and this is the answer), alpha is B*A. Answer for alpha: 6.6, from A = 0.7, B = 9.577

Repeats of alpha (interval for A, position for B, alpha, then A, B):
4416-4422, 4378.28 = 15.8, 1.5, 10.71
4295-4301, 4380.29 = 2.9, 0.3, 9.313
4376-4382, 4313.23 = 9.2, 0.8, 11.15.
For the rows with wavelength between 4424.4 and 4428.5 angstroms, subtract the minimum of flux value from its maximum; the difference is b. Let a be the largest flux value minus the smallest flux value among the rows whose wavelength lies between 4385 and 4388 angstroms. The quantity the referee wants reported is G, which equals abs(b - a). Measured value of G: 1.9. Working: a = 0.7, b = 2.6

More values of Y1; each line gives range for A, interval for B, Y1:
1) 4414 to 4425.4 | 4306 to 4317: 2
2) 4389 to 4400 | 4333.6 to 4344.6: -7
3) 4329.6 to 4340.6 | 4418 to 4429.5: -2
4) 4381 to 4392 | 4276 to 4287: 1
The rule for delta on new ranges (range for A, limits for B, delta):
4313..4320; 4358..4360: -0.885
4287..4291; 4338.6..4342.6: -0.879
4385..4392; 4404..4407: -0.849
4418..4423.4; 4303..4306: -0.818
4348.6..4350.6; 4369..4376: -0.924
